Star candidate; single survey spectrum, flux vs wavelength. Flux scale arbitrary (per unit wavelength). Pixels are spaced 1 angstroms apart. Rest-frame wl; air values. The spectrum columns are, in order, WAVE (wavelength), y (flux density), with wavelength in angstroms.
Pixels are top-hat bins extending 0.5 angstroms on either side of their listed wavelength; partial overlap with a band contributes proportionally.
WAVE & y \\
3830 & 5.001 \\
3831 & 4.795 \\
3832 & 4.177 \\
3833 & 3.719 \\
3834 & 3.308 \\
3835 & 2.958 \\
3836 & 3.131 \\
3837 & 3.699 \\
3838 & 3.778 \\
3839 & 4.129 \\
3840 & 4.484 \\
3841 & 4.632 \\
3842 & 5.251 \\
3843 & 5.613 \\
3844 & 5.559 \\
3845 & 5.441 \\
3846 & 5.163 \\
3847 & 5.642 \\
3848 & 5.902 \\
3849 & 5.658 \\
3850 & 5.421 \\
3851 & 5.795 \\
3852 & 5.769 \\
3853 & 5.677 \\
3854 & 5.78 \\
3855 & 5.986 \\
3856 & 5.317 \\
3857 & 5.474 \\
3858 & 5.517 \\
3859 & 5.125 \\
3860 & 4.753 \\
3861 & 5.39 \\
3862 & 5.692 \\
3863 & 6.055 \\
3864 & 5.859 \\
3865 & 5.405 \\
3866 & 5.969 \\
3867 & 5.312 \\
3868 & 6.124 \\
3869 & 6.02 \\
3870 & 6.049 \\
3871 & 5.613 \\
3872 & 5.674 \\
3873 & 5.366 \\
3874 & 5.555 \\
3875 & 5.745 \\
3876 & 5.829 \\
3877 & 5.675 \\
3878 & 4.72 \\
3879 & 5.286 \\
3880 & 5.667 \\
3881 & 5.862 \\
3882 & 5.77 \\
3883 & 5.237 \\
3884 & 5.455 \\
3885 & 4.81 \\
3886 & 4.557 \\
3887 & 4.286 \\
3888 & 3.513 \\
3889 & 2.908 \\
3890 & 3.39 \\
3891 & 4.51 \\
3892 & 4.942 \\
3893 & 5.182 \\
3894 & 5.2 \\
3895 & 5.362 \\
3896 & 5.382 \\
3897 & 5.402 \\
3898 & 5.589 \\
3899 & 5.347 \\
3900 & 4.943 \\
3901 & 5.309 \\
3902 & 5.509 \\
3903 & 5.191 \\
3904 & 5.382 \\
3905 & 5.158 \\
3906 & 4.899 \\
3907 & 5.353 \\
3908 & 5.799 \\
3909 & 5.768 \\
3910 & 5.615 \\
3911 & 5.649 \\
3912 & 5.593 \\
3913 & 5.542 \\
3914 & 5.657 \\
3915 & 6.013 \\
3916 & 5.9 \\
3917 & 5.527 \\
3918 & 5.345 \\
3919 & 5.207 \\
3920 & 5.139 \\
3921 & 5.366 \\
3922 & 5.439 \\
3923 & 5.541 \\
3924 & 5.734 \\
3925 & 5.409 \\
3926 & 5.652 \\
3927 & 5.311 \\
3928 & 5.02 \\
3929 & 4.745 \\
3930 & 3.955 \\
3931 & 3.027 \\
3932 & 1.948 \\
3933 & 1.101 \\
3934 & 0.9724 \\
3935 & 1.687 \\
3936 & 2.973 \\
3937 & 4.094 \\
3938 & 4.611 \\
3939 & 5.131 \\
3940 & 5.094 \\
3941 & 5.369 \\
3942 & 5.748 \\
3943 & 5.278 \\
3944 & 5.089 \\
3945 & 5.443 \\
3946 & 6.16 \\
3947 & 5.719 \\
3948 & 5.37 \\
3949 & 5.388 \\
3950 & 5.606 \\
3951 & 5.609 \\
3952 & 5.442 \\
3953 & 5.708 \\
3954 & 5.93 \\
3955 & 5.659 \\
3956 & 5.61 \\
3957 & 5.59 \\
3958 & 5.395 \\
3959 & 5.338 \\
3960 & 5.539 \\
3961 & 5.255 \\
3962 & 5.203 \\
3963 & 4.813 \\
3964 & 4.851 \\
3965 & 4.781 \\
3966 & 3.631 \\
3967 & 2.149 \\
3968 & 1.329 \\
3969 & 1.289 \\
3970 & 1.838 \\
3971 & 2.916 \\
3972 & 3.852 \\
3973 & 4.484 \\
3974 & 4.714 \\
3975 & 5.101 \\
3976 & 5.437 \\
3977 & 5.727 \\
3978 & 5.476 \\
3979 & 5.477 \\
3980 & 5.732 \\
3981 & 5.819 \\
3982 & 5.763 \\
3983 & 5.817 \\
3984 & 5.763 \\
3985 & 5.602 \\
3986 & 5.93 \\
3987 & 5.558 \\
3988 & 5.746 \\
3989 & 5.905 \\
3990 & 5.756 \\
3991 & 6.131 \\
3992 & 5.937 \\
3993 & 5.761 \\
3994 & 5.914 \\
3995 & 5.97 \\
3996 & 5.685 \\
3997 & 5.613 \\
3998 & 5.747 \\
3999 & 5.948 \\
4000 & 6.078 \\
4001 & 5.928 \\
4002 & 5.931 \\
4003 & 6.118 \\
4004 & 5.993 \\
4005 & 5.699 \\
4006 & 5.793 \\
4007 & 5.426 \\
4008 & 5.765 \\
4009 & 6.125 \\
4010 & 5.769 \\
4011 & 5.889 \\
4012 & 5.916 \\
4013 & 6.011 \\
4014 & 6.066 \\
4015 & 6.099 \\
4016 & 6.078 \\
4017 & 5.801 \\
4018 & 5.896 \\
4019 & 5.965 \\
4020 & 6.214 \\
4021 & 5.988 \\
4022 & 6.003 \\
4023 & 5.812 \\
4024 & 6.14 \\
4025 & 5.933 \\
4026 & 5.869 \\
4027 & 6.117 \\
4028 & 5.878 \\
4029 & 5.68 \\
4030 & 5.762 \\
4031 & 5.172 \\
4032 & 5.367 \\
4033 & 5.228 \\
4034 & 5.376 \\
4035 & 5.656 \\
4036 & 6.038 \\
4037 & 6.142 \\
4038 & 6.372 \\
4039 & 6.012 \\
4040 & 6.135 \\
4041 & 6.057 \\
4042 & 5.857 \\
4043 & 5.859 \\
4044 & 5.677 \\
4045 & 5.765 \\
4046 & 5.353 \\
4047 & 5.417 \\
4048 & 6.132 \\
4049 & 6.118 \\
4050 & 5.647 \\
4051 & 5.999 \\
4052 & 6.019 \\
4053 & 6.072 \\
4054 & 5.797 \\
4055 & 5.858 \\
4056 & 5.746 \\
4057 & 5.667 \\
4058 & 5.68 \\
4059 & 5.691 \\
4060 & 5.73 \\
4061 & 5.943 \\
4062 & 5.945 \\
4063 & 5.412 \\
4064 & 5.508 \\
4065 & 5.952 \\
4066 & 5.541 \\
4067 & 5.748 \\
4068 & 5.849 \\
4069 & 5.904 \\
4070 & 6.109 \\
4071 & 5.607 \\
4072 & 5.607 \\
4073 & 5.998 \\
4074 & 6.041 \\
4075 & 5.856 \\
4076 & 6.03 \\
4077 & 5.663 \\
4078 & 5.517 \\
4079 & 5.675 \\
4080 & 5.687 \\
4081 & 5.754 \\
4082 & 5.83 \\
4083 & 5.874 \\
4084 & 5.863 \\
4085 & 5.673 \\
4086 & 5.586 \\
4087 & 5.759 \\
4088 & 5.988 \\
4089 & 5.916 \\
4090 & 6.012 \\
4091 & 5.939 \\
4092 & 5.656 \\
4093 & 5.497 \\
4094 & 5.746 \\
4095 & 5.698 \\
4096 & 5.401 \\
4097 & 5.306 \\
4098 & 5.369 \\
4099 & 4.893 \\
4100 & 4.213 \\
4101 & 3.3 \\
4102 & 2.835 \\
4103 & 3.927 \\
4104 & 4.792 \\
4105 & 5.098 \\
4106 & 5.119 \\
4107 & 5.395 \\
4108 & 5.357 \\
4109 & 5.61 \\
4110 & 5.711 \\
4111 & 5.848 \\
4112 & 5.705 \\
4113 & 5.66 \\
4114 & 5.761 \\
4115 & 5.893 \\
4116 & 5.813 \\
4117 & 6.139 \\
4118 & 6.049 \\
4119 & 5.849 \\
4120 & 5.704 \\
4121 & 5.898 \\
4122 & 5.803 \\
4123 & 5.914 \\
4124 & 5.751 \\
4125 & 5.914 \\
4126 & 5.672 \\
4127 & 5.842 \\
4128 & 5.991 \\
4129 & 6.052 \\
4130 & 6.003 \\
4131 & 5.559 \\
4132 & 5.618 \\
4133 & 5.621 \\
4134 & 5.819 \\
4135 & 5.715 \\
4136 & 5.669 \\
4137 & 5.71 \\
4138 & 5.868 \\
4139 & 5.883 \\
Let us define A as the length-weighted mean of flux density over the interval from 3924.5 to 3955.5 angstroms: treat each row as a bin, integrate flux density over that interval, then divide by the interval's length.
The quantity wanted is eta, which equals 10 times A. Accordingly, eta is 46.5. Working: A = 4.65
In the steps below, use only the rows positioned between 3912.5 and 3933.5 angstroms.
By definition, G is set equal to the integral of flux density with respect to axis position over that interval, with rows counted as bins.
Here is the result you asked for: 103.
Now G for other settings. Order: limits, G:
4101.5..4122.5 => 114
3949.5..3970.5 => 97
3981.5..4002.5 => 122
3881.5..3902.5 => 103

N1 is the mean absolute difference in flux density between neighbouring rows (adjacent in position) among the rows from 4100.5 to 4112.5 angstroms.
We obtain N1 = 0.34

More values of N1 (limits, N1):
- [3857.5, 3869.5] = 0.44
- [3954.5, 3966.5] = 0.23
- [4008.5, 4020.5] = 0.13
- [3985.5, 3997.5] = 0.20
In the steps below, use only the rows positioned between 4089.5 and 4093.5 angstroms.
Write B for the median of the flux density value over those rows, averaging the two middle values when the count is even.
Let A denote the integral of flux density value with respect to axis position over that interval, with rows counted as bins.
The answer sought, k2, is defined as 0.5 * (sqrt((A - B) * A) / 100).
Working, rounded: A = 23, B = 5.8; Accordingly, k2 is 0.100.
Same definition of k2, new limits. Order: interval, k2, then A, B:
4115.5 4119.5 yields 0.103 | 24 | 5.9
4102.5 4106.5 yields 0.081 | 19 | 4.9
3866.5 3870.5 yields 0.101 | 24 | 6.0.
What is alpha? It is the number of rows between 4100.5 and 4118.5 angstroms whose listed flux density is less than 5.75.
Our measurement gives 12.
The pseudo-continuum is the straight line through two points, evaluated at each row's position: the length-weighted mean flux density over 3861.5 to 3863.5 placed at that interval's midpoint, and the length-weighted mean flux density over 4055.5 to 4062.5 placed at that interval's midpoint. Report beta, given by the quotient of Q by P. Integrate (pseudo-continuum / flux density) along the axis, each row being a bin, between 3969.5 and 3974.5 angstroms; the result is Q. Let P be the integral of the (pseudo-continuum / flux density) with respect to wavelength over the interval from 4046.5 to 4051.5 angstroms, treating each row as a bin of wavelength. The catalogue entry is 1.86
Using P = 4.9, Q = 9.2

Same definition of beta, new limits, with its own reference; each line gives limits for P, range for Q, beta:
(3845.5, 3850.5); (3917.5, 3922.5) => 1.04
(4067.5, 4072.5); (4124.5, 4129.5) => 0.98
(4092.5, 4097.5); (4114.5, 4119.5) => 0.93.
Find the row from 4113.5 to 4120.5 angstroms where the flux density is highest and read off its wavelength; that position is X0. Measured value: 4117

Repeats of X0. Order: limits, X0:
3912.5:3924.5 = 3915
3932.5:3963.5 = 3946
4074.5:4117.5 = 4117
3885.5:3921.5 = 3915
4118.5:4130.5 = 4129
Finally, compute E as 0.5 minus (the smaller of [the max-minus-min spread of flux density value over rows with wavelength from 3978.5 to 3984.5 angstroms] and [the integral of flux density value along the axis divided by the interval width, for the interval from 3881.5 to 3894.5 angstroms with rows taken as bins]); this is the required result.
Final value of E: 0.2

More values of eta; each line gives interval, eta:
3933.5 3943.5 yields 41.0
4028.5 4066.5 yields 57.7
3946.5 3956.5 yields 56.0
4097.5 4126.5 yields 53.4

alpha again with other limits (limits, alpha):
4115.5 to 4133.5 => 5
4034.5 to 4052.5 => 5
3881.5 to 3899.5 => 17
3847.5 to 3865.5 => 11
